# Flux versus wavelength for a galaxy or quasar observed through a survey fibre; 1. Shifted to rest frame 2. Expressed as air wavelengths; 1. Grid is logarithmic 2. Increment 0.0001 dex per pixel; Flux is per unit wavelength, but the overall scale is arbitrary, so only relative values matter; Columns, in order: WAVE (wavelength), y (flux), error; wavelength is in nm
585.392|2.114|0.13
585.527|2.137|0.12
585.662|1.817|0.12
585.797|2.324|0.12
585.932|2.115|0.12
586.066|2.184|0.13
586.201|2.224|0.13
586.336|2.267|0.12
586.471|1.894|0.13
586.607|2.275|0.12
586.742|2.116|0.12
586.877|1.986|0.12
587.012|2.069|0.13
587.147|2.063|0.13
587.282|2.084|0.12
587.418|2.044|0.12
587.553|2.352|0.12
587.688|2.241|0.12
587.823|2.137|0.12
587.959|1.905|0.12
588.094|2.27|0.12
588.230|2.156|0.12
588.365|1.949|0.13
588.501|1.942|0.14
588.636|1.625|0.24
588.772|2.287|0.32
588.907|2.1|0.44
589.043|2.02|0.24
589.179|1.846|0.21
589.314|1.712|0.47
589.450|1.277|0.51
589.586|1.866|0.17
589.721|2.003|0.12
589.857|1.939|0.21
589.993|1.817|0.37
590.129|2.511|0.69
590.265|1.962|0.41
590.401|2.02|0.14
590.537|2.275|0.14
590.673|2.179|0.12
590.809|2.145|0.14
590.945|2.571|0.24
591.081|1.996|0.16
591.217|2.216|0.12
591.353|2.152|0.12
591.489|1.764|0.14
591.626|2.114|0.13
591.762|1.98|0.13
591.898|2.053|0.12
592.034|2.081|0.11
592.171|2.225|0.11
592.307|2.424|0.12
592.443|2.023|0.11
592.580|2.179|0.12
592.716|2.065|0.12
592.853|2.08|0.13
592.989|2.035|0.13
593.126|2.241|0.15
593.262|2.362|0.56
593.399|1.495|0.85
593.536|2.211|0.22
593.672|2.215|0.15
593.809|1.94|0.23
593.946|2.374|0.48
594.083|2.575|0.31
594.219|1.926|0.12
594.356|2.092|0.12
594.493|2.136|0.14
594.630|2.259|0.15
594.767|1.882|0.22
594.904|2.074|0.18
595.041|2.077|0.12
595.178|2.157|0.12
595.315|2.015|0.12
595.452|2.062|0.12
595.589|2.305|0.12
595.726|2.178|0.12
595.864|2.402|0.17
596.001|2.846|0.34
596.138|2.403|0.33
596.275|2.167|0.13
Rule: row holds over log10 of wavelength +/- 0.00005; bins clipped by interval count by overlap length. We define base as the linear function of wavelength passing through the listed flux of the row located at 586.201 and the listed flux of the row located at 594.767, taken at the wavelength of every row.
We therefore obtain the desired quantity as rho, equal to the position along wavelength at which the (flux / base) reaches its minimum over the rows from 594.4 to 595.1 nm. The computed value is 594.767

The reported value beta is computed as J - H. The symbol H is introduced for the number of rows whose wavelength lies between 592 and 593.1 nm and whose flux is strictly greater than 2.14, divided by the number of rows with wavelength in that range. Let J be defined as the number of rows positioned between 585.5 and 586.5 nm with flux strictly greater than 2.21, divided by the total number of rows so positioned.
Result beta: 0.00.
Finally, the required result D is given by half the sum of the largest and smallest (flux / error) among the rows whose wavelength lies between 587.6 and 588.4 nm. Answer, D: 17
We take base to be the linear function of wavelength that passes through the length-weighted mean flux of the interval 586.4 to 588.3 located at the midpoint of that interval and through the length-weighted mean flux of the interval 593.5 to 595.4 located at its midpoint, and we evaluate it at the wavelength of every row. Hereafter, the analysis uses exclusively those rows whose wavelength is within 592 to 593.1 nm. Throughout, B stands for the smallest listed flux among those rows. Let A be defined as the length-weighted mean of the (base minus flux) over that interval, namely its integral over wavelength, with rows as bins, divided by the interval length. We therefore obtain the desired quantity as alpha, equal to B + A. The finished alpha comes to 2.01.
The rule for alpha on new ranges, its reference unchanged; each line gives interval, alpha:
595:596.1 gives 1.89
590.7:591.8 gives 1.77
